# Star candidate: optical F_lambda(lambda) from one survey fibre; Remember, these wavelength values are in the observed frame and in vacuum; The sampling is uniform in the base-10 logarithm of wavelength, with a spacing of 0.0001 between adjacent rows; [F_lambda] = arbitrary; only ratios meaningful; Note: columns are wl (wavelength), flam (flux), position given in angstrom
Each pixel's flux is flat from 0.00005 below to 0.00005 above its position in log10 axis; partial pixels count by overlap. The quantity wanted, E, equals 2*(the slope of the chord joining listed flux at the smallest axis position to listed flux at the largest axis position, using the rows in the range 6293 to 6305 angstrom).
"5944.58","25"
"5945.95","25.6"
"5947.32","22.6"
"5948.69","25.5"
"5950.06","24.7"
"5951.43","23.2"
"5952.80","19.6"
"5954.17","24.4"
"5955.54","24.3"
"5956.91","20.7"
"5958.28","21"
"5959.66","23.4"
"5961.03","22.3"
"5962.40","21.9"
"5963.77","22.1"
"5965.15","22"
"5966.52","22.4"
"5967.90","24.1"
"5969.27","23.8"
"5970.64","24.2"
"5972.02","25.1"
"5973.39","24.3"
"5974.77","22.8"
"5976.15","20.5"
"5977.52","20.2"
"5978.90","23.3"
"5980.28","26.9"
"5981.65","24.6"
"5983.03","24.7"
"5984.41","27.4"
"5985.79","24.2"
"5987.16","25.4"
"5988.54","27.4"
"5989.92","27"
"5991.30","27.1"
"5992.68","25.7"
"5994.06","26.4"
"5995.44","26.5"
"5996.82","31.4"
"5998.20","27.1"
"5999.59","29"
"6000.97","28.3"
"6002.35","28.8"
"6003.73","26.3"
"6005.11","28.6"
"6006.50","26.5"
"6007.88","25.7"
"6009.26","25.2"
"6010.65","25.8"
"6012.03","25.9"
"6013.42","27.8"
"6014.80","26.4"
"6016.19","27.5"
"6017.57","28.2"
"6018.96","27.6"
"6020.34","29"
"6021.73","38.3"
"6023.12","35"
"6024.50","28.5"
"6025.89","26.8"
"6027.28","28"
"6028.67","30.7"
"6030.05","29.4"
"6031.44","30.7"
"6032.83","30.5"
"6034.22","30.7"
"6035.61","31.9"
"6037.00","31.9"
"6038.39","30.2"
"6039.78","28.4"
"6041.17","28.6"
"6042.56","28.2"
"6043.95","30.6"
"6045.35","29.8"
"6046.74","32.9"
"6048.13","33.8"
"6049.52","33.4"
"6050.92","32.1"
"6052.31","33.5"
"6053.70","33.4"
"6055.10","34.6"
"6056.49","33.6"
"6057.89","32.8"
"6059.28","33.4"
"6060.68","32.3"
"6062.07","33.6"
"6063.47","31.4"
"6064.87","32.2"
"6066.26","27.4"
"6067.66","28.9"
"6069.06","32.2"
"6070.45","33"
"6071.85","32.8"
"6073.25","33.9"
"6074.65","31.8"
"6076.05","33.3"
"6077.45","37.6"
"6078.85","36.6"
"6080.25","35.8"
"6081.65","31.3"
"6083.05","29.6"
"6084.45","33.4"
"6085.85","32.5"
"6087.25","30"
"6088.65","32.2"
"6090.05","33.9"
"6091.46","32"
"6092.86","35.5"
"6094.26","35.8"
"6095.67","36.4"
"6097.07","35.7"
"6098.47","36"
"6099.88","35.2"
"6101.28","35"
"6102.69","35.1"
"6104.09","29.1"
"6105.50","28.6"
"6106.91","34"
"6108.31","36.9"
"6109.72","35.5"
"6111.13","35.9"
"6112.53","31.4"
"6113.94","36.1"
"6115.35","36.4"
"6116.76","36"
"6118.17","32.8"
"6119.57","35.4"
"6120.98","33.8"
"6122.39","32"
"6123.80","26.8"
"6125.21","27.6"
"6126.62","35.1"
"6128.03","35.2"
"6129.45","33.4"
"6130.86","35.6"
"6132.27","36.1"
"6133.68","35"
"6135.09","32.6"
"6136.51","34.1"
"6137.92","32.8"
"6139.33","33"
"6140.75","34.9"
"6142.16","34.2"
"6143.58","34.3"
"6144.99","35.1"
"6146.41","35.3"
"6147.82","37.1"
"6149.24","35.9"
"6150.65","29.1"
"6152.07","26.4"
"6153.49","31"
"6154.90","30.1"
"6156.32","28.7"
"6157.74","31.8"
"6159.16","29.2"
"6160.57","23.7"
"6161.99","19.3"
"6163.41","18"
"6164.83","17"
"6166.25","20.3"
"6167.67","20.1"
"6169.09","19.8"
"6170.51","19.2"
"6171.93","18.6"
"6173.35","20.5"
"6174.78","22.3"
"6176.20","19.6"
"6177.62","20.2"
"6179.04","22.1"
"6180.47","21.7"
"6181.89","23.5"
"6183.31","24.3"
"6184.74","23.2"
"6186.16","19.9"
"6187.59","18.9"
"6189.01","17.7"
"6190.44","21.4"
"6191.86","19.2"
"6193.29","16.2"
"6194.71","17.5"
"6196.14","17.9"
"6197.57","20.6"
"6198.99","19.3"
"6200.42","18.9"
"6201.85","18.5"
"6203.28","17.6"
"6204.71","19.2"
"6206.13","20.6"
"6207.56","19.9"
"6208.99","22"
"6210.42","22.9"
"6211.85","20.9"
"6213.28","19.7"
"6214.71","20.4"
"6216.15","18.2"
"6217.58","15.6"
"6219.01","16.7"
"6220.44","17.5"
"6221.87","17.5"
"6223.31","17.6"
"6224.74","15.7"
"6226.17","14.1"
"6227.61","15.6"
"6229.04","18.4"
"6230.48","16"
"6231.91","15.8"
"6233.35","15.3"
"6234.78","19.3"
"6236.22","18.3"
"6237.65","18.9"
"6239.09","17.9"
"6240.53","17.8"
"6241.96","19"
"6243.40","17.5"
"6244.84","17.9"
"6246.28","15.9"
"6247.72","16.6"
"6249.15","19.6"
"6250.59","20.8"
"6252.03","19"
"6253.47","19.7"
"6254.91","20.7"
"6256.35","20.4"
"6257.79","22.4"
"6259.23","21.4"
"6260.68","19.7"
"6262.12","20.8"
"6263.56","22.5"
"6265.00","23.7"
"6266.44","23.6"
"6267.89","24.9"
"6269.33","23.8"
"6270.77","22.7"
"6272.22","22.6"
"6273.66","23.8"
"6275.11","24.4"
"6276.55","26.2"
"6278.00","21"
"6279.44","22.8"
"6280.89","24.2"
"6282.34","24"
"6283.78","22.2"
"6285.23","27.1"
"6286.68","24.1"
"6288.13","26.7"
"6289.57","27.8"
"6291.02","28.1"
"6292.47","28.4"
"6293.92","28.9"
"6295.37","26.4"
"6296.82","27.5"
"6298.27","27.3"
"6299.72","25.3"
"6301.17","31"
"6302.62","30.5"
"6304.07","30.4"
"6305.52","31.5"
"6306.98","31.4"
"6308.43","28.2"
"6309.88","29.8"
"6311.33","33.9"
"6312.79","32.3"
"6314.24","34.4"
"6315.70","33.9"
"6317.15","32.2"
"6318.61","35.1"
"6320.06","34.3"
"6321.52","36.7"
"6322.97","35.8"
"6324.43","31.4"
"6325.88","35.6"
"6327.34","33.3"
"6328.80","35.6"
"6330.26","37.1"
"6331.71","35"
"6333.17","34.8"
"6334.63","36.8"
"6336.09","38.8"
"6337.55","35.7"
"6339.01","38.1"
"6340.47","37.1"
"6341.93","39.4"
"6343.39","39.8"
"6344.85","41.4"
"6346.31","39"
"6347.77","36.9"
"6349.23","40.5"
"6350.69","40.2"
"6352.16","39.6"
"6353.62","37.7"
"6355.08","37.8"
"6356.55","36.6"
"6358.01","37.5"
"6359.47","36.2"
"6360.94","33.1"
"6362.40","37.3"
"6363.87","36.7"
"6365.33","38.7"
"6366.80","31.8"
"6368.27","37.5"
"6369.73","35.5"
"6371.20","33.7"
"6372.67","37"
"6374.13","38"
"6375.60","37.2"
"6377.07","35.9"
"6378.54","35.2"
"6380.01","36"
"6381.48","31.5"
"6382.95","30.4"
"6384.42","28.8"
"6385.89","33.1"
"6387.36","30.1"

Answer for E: 0.30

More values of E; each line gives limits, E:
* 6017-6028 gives -0.04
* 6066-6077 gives 1.21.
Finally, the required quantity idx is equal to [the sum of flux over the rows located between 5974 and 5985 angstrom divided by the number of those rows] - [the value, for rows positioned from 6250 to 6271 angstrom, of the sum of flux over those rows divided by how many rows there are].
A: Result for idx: 2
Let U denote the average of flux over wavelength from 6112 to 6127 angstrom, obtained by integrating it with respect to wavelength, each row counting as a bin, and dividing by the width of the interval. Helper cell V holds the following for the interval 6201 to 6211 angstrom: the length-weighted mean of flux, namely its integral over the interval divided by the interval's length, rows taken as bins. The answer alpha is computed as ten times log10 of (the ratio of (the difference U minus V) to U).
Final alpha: -4.1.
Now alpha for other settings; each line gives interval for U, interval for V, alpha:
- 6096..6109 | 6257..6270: -4.7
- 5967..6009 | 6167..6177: -6.5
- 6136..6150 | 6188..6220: -3.5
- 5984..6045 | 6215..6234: -3.8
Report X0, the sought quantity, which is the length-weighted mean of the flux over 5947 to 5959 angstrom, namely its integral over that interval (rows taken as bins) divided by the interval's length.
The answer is 23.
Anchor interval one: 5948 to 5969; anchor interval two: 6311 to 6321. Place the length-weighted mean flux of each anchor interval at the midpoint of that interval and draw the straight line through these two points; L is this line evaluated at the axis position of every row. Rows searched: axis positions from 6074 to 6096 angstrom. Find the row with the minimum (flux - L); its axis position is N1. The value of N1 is 6083.05 angstrom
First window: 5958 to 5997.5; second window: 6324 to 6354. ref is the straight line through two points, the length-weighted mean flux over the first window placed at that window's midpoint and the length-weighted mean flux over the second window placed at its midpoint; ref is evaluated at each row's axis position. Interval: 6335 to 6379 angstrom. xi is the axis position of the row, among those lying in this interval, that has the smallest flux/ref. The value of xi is 6366.80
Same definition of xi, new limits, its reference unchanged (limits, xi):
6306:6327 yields 6308.43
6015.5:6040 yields 6025.89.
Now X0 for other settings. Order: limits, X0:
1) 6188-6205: 19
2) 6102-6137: 34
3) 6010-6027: 29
